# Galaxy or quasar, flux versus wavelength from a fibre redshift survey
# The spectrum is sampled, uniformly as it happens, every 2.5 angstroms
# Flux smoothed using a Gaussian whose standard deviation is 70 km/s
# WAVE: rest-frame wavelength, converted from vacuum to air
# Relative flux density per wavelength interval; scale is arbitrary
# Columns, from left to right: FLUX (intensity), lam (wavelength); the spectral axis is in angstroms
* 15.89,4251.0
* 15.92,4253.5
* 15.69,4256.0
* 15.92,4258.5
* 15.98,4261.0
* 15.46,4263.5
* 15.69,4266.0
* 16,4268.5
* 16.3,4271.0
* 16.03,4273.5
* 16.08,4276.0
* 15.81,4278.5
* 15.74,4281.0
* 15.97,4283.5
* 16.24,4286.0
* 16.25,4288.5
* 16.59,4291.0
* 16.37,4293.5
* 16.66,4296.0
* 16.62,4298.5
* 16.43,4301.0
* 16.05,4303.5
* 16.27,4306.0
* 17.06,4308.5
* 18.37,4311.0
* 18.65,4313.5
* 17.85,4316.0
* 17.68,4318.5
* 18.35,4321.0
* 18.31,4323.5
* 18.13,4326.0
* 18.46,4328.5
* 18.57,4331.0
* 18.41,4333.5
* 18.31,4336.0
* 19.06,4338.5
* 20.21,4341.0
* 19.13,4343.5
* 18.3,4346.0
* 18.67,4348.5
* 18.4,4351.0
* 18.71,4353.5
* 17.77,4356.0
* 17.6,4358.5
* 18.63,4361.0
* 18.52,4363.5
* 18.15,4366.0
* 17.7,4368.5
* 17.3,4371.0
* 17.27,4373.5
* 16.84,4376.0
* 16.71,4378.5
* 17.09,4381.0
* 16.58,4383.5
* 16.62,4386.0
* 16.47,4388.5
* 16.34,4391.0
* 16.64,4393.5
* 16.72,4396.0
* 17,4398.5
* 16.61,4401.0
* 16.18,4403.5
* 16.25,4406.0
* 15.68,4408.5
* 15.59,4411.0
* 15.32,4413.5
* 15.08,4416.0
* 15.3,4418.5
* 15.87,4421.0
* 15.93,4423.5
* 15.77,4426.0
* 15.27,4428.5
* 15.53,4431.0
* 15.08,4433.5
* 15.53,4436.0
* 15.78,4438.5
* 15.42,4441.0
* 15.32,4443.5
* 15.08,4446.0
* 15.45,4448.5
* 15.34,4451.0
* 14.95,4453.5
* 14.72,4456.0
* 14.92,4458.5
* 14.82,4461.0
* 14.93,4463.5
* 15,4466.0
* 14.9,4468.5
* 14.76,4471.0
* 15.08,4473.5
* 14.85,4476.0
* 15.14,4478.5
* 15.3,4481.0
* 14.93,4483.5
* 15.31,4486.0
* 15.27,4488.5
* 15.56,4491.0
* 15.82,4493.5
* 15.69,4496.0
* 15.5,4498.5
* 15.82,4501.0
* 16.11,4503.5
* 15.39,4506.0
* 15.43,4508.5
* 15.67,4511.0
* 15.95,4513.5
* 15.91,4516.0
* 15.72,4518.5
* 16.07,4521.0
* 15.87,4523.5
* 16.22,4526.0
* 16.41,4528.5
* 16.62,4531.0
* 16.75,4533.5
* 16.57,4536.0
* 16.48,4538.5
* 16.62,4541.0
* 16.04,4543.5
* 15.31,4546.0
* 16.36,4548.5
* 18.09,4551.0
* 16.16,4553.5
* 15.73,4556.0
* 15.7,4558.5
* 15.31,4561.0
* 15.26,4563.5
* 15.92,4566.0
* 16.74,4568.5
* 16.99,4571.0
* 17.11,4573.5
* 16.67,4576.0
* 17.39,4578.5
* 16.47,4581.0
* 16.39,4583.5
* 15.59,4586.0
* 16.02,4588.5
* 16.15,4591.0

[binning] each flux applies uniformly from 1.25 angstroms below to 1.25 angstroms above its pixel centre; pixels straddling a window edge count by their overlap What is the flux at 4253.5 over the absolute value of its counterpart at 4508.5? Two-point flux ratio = 1.03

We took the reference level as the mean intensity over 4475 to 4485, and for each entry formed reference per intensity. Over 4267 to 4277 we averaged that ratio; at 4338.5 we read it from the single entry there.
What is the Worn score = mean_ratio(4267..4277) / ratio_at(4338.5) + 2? 3.18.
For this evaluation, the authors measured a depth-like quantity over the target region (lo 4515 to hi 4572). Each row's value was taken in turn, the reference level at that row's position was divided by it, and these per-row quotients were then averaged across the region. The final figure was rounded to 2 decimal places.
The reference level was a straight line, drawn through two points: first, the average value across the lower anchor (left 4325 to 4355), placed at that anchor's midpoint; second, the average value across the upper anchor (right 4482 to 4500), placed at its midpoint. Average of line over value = 0.88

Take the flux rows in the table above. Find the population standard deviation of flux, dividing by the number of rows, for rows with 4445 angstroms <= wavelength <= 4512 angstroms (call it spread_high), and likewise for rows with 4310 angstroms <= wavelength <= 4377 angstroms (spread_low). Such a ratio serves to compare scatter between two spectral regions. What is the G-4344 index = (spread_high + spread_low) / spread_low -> 1.6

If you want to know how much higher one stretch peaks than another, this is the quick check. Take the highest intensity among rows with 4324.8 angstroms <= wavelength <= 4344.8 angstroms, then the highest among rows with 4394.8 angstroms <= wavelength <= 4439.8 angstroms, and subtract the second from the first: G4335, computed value 3.2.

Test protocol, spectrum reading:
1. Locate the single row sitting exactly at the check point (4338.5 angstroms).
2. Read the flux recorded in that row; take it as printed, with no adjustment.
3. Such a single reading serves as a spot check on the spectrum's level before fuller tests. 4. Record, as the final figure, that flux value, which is 19.06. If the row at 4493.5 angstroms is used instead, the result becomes 15.82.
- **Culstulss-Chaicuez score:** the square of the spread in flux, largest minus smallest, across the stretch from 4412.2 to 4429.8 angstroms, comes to 0.72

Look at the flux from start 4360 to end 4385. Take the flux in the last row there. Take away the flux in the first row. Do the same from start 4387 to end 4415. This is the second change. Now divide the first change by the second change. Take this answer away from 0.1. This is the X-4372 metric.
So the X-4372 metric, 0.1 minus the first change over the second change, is -1.7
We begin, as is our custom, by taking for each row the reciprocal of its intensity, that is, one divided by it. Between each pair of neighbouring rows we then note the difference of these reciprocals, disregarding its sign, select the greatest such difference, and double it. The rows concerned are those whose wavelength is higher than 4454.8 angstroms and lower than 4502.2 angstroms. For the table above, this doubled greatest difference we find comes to 0.0033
